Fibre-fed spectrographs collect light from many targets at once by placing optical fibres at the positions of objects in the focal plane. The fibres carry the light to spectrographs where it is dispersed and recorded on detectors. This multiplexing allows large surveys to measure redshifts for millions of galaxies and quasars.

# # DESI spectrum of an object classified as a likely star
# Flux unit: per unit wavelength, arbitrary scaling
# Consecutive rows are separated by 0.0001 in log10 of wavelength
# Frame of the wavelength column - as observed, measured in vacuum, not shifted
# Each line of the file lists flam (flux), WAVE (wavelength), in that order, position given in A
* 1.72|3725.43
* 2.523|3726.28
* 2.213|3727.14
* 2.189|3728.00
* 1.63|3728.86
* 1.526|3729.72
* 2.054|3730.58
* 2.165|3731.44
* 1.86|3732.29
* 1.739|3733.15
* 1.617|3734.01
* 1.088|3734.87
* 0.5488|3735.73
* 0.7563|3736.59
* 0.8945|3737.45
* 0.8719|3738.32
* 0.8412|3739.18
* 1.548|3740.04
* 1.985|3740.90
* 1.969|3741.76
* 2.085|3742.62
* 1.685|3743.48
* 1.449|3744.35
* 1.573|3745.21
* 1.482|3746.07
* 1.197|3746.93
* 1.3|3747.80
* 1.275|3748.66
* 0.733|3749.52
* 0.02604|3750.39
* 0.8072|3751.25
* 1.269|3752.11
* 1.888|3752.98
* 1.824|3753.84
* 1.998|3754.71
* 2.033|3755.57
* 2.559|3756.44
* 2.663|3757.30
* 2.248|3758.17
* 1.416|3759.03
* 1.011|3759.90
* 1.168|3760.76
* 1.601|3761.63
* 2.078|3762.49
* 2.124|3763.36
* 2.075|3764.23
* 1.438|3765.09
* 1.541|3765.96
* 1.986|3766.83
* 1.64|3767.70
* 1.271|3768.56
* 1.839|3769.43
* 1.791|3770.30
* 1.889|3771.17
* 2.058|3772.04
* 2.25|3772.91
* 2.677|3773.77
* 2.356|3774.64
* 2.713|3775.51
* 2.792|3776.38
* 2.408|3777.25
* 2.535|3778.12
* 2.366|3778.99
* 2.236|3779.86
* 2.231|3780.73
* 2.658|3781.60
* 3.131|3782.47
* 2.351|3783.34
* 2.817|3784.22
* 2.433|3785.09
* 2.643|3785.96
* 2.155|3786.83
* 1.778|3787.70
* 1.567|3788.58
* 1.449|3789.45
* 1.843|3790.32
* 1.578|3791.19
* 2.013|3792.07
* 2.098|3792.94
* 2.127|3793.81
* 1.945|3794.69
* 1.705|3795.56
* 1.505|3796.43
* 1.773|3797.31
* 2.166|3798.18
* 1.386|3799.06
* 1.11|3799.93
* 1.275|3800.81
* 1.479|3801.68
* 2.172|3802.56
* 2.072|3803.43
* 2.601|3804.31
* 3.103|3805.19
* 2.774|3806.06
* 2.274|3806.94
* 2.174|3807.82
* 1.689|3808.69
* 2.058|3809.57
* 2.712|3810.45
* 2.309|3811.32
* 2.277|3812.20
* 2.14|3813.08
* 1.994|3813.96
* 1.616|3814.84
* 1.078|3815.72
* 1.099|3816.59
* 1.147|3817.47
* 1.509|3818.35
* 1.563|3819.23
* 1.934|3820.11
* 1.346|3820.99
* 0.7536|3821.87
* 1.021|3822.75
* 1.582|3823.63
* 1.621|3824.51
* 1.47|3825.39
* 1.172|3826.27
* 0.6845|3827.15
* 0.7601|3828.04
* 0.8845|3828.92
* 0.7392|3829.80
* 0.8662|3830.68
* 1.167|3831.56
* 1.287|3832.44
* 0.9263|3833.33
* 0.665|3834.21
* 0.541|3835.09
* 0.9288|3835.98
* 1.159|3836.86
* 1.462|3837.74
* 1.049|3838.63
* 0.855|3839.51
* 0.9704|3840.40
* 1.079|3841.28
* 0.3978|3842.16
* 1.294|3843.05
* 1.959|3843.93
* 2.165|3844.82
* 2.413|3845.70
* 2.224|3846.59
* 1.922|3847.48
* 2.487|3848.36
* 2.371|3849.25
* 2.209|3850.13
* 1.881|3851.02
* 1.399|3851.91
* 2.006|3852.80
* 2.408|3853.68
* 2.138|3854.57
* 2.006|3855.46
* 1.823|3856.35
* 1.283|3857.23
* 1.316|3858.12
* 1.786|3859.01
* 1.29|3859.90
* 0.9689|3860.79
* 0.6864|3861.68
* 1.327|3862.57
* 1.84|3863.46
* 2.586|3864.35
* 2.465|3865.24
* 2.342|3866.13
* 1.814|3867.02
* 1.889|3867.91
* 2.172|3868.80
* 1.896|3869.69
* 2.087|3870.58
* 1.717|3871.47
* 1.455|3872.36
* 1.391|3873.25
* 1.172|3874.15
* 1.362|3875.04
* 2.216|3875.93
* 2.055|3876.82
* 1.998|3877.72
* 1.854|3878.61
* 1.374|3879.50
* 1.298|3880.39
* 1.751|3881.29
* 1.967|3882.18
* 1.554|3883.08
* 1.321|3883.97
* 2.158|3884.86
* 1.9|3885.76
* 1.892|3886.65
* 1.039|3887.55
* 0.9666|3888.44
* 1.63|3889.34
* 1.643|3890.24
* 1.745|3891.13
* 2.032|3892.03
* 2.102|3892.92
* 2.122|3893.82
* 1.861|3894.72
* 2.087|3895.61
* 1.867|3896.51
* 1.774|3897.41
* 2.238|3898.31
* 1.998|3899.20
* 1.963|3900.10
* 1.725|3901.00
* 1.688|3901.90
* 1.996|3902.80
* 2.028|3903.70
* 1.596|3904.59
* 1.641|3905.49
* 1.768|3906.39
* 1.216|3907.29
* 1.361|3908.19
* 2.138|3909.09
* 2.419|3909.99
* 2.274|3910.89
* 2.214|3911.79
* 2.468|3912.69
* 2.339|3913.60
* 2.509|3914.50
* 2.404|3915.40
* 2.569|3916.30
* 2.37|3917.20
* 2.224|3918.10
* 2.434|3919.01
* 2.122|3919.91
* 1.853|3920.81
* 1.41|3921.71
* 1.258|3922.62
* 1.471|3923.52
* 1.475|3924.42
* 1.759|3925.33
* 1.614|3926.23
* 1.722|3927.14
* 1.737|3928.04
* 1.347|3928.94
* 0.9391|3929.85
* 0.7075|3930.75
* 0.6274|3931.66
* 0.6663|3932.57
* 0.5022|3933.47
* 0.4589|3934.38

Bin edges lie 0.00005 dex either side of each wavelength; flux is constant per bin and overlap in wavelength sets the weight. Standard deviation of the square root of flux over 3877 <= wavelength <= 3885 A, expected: 0.12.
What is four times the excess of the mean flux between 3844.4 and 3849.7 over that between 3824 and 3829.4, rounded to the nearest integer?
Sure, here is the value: 5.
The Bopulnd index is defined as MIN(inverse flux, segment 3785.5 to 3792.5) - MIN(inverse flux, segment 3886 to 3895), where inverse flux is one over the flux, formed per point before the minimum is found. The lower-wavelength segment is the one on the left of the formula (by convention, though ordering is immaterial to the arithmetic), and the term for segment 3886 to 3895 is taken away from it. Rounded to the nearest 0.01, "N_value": -0.09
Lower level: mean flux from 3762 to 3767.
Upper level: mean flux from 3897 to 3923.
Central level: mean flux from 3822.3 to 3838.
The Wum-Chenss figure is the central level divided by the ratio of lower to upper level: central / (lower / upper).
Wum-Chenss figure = 1.1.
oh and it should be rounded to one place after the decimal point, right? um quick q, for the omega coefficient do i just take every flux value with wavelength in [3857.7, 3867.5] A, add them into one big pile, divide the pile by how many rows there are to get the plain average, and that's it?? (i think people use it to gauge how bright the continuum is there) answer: 1.7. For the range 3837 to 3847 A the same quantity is 1.4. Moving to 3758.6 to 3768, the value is 1.6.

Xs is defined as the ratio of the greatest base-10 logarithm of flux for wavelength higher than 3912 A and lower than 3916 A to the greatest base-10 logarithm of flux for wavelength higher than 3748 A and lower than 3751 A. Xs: 3.8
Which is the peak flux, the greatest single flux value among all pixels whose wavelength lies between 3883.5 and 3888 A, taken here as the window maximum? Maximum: 2.158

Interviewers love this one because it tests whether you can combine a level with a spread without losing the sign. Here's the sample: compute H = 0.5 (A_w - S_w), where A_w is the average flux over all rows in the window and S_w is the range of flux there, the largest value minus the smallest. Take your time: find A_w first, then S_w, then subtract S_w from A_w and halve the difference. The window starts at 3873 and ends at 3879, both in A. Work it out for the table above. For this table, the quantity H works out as 0.34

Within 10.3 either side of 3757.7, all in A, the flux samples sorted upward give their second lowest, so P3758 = 0.733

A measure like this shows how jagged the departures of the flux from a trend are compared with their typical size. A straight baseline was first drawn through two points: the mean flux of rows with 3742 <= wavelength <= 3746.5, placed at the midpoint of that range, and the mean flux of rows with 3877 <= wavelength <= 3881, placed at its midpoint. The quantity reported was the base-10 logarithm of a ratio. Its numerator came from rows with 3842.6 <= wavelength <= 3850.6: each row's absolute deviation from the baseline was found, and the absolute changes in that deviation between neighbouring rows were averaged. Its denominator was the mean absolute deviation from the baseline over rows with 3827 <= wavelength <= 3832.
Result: -0.54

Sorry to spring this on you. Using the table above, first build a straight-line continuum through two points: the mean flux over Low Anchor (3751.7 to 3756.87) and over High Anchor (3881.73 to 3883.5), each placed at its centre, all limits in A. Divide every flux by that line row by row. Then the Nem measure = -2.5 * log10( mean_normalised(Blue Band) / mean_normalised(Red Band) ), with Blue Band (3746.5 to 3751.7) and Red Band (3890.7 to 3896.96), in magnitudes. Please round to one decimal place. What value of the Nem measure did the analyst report 1.0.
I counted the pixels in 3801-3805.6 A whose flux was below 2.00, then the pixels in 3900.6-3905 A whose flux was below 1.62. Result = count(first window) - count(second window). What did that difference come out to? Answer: 0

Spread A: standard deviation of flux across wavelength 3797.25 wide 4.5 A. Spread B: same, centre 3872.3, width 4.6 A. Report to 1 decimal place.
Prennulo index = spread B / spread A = 1.2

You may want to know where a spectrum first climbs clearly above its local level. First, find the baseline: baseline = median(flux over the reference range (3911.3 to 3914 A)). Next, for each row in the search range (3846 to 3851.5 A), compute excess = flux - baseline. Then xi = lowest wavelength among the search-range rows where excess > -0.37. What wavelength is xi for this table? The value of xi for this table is 3846.59 A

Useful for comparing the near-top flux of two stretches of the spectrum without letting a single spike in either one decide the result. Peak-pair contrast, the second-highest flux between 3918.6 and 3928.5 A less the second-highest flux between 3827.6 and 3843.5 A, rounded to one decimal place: 0.8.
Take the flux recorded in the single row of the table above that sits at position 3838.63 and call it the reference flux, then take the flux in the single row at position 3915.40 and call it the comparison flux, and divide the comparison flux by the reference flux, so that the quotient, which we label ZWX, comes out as 2.3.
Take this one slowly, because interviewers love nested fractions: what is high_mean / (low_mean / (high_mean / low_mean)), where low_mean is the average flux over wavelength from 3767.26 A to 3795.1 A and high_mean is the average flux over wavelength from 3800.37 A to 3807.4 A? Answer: 1.04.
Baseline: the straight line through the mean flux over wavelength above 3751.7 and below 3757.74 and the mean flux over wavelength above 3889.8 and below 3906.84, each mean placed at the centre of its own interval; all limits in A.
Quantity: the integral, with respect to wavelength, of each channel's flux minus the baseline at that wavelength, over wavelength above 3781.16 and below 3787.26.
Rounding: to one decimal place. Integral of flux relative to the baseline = 3.6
